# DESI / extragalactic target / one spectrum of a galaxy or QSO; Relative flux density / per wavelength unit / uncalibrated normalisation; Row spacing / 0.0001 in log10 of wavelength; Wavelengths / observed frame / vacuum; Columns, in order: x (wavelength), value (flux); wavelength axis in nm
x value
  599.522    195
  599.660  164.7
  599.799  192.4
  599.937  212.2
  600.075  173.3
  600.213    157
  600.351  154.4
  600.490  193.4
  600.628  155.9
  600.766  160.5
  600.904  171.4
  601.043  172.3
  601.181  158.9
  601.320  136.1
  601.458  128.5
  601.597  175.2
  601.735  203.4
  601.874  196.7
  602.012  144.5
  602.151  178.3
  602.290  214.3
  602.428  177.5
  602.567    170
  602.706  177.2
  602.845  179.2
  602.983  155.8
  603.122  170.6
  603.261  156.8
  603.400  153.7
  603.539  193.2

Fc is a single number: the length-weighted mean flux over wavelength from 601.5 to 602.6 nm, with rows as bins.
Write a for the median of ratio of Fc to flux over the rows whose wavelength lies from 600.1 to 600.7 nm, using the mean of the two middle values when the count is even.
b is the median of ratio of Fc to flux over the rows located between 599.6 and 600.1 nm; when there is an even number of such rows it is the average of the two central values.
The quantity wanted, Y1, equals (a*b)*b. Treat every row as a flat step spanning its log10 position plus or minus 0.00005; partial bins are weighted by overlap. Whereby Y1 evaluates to 1.15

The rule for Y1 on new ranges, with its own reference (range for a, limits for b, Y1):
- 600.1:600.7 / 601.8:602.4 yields 1.09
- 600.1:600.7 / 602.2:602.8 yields 1.22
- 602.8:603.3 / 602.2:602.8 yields 1.16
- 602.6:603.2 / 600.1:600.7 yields 1.41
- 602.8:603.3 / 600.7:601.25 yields 1.33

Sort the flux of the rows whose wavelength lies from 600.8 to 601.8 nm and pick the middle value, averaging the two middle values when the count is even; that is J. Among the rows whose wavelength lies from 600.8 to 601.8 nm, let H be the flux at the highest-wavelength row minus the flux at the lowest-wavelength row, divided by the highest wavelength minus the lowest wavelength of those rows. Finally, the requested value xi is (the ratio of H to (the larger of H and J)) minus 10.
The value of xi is -9.8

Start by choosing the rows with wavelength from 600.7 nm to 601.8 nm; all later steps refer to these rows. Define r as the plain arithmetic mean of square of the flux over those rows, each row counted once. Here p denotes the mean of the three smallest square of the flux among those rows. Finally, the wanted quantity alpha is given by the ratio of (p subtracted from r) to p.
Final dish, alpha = 0.35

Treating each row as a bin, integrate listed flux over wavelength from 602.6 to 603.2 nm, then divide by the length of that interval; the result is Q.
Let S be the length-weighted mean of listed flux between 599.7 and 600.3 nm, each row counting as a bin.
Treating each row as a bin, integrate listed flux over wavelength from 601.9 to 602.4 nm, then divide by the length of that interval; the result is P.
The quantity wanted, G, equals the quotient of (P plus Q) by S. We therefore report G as 1.93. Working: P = 181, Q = 170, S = 182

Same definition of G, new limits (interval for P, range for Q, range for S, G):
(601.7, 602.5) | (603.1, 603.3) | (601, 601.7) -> 2.23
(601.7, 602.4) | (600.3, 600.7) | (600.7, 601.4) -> 2.22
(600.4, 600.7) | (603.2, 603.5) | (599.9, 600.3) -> 1.87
